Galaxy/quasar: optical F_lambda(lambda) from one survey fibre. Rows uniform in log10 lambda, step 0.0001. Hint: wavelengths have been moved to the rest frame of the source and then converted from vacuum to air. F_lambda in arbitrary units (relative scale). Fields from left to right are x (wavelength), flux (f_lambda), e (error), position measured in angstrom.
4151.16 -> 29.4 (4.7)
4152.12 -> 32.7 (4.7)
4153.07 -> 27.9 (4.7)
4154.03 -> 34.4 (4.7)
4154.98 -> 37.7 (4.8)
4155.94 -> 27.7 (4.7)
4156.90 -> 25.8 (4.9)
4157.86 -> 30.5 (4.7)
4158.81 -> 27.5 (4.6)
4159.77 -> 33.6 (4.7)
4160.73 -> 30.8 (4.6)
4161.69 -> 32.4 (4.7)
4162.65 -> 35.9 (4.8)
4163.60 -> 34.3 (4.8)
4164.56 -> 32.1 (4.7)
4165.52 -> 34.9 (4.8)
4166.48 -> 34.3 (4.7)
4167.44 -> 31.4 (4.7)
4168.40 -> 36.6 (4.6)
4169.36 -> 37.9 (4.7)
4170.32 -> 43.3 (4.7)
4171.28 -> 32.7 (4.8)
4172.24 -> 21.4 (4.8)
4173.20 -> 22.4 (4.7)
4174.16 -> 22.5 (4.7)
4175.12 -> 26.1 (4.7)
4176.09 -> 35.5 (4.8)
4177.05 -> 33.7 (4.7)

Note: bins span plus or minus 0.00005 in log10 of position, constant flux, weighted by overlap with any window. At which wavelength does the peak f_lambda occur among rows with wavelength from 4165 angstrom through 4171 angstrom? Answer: 4170.32 angstrom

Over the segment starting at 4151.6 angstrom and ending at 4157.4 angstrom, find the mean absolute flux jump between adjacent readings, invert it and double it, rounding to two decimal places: 0.38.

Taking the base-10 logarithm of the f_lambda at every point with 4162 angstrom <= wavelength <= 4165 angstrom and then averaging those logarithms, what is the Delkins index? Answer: 1.53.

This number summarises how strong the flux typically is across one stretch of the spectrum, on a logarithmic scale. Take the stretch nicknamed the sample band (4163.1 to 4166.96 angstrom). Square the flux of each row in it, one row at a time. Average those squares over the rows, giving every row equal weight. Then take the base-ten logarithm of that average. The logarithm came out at 3.06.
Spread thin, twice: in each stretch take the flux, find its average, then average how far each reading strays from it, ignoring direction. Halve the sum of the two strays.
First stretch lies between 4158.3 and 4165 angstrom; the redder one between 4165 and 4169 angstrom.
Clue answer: 1.7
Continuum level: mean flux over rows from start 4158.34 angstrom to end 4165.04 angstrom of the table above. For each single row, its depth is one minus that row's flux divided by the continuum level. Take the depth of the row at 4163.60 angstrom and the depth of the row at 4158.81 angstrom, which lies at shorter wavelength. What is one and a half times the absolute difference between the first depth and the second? 0.32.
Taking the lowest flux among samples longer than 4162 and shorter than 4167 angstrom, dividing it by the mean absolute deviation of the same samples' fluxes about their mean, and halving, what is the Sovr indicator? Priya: 18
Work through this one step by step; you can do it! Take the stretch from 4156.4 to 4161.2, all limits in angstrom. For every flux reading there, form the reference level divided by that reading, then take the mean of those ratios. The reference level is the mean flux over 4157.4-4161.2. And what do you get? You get 1.04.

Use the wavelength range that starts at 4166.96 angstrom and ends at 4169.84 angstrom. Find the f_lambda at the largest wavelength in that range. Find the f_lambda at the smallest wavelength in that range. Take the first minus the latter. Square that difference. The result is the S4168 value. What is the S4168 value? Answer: 42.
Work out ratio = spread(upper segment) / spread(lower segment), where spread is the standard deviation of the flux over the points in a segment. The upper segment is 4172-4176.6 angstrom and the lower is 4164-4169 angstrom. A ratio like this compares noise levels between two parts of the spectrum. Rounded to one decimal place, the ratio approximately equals 2.8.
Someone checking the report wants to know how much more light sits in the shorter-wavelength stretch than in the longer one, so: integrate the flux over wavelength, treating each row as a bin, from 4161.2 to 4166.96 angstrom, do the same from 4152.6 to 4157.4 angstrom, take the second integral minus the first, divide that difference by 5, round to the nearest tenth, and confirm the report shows -9.7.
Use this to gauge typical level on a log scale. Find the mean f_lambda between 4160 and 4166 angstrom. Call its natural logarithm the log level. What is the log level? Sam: 3.51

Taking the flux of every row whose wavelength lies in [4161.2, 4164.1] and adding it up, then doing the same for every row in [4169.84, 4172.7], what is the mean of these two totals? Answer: 100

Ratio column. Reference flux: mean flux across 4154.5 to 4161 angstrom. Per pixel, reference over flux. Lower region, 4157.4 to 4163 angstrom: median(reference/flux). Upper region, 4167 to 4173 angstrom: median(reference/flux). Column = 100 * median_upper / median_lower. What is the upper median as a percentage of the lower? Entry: 91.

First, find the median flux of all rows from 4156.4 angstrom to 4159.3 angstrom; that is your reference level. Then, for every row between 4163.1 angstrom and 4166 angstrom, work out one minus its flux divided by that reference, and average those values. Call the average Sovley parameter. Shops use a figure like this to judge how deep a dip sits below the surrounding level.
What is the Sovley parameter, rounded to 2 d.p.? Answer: -0.23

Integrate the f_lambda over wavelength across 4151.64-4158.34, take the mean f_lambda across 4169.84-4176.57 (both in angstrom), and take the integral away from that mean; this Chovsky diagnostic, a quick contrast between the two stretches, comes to -178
